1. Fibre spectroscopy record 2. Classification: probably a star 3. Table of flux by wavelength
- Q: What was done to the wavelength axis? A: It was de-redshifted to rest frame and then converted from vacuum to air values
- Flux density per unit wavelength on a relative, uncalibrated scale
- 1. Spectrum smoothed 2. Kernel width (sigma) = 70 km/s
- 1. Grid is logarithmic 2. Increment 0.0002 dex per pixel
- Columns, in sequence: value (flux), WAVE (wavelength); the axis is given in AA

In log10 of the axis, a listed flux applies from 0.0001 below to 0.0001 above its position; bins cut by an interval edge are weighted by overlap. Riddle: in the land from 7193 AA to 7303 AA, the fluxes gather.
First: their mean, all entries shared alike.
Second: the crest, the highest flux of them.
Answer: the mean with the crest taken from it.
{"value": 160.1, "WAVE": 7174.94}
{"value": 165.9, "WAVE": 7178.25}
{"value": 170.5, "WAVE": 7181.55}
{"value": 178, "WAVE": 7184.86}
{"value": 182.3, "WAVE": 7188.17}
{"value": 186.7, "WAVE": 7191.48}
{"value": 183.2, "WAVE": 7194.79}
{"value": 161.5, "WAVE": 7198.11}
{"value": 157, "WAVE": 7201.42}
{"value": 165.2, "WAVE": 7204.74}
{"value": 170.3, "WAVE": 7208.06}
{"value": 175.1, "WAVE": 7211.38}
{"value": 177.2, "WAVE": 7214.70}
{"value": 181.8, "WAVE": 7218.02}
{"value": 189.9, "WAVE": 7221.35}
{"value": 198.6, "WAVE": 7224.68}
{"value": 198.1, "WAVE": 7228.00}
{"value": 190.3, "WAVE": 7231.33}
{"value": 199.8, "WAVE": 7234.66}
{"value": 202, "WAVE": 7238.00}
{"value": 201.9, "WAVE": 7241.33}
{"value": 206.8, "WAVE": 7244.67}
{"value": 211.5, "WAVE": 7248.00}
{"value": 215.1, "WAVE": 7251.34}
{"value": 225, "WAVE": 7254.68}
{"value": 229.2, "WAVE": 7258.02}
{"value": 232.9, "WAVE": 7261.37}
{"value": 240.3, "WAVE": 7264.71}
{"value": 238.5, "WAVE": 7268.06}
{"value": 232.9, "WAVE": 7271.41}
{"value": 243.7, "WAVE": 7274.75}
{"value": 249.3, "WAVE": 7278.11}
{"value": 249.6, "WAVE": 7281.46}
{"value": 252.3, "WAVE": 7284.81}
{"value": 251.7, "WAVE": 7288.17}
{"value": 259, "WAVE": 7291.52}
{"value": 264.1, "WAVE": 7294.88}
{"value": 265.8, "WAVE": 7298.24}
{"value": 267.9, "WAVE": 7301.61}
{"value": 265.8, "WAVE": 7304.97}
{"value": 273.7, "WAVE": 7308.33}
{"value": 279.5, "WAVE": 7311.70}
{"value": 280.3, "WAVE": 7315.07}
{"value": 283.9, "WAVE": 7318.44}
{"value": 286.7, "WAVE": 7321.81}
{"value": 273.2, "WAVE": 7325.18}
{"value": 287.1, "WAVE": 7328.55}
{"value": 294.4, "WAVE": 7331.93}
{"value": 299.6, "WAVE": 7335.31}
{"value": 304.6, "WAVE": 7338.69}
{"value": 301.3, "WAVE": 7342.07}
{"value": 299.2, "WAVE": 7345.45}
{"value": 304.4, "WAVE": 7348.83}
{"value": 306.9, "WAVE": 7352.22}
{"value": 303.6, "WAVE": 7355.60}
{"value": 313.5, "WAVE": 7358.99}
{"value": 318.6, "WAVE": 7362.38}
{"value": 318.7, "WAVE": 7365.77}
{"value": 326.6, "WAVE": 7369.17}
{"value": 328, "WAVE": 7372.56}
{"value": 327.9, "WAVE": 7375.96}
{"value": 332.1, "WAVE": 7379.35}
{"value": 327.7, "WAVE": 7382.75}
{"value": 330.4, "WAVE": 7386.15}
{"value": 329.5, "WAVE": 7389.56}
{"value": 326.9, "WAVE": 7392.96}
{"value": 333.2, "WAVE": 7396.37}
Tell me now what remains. -53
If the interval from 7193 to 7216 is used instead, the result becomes -13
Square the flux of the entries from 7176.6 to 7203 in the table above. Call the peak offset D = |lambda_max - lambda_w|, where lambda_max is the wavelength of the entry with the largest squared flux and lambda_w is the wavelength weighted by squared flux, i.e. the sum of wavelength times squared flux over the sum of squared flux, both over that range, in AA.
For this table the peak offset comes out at 1.8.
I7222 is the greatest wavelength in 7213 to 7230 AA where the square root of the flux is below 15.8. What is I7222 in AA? 7228.00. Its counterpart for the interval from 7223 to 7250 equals 7248.00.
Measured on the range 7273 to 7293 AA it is 7281.46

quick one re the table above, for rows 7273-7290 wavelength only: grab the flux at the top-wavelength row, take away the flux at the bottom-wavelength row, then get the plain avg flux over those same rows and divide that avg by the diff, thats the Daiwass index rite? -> 31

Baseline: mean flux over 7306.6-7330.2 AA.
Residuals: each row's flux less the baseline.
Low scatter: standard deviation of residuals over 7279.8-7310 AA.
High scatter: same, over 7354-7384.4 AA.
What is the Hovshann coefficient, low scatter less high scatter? -0.7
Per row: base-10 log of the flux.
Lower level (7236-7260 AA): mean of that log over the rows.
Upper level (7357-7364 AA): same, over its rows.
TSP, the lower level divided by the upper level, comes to 0.93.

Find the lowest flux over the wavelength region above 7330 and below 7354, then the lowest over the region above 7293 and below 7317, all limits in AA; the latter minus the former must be -30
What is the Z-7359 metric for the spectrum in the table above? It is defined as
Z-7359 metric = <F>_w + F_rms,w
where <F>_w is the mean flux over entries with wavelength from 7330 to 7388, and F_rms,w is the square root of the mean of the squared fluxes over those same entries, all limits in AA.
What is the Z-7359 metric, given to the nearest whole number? 628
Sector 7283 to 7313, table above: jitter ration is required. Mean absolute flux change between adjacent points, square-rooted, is 2.02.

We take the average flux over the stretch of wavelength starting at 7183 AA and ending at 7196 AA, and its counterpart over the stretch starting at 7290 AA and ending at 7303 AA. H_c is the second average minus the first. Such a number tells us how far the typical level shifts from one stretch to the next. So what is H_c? 82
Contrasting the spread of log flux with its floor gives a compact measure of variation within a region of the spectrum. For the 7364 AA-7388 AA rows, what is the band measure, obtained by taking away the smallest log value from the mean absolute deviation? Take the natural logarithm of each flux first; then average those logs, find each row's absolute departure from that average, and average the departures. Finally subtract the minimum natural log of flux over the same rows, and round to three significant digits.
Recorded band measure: -5.76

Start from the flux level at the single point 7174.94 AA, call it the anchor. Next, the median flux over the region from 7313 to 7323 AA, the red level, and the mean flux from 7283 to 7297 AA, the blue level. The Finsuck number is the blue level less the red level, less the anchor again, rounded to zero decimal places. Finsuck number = -187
